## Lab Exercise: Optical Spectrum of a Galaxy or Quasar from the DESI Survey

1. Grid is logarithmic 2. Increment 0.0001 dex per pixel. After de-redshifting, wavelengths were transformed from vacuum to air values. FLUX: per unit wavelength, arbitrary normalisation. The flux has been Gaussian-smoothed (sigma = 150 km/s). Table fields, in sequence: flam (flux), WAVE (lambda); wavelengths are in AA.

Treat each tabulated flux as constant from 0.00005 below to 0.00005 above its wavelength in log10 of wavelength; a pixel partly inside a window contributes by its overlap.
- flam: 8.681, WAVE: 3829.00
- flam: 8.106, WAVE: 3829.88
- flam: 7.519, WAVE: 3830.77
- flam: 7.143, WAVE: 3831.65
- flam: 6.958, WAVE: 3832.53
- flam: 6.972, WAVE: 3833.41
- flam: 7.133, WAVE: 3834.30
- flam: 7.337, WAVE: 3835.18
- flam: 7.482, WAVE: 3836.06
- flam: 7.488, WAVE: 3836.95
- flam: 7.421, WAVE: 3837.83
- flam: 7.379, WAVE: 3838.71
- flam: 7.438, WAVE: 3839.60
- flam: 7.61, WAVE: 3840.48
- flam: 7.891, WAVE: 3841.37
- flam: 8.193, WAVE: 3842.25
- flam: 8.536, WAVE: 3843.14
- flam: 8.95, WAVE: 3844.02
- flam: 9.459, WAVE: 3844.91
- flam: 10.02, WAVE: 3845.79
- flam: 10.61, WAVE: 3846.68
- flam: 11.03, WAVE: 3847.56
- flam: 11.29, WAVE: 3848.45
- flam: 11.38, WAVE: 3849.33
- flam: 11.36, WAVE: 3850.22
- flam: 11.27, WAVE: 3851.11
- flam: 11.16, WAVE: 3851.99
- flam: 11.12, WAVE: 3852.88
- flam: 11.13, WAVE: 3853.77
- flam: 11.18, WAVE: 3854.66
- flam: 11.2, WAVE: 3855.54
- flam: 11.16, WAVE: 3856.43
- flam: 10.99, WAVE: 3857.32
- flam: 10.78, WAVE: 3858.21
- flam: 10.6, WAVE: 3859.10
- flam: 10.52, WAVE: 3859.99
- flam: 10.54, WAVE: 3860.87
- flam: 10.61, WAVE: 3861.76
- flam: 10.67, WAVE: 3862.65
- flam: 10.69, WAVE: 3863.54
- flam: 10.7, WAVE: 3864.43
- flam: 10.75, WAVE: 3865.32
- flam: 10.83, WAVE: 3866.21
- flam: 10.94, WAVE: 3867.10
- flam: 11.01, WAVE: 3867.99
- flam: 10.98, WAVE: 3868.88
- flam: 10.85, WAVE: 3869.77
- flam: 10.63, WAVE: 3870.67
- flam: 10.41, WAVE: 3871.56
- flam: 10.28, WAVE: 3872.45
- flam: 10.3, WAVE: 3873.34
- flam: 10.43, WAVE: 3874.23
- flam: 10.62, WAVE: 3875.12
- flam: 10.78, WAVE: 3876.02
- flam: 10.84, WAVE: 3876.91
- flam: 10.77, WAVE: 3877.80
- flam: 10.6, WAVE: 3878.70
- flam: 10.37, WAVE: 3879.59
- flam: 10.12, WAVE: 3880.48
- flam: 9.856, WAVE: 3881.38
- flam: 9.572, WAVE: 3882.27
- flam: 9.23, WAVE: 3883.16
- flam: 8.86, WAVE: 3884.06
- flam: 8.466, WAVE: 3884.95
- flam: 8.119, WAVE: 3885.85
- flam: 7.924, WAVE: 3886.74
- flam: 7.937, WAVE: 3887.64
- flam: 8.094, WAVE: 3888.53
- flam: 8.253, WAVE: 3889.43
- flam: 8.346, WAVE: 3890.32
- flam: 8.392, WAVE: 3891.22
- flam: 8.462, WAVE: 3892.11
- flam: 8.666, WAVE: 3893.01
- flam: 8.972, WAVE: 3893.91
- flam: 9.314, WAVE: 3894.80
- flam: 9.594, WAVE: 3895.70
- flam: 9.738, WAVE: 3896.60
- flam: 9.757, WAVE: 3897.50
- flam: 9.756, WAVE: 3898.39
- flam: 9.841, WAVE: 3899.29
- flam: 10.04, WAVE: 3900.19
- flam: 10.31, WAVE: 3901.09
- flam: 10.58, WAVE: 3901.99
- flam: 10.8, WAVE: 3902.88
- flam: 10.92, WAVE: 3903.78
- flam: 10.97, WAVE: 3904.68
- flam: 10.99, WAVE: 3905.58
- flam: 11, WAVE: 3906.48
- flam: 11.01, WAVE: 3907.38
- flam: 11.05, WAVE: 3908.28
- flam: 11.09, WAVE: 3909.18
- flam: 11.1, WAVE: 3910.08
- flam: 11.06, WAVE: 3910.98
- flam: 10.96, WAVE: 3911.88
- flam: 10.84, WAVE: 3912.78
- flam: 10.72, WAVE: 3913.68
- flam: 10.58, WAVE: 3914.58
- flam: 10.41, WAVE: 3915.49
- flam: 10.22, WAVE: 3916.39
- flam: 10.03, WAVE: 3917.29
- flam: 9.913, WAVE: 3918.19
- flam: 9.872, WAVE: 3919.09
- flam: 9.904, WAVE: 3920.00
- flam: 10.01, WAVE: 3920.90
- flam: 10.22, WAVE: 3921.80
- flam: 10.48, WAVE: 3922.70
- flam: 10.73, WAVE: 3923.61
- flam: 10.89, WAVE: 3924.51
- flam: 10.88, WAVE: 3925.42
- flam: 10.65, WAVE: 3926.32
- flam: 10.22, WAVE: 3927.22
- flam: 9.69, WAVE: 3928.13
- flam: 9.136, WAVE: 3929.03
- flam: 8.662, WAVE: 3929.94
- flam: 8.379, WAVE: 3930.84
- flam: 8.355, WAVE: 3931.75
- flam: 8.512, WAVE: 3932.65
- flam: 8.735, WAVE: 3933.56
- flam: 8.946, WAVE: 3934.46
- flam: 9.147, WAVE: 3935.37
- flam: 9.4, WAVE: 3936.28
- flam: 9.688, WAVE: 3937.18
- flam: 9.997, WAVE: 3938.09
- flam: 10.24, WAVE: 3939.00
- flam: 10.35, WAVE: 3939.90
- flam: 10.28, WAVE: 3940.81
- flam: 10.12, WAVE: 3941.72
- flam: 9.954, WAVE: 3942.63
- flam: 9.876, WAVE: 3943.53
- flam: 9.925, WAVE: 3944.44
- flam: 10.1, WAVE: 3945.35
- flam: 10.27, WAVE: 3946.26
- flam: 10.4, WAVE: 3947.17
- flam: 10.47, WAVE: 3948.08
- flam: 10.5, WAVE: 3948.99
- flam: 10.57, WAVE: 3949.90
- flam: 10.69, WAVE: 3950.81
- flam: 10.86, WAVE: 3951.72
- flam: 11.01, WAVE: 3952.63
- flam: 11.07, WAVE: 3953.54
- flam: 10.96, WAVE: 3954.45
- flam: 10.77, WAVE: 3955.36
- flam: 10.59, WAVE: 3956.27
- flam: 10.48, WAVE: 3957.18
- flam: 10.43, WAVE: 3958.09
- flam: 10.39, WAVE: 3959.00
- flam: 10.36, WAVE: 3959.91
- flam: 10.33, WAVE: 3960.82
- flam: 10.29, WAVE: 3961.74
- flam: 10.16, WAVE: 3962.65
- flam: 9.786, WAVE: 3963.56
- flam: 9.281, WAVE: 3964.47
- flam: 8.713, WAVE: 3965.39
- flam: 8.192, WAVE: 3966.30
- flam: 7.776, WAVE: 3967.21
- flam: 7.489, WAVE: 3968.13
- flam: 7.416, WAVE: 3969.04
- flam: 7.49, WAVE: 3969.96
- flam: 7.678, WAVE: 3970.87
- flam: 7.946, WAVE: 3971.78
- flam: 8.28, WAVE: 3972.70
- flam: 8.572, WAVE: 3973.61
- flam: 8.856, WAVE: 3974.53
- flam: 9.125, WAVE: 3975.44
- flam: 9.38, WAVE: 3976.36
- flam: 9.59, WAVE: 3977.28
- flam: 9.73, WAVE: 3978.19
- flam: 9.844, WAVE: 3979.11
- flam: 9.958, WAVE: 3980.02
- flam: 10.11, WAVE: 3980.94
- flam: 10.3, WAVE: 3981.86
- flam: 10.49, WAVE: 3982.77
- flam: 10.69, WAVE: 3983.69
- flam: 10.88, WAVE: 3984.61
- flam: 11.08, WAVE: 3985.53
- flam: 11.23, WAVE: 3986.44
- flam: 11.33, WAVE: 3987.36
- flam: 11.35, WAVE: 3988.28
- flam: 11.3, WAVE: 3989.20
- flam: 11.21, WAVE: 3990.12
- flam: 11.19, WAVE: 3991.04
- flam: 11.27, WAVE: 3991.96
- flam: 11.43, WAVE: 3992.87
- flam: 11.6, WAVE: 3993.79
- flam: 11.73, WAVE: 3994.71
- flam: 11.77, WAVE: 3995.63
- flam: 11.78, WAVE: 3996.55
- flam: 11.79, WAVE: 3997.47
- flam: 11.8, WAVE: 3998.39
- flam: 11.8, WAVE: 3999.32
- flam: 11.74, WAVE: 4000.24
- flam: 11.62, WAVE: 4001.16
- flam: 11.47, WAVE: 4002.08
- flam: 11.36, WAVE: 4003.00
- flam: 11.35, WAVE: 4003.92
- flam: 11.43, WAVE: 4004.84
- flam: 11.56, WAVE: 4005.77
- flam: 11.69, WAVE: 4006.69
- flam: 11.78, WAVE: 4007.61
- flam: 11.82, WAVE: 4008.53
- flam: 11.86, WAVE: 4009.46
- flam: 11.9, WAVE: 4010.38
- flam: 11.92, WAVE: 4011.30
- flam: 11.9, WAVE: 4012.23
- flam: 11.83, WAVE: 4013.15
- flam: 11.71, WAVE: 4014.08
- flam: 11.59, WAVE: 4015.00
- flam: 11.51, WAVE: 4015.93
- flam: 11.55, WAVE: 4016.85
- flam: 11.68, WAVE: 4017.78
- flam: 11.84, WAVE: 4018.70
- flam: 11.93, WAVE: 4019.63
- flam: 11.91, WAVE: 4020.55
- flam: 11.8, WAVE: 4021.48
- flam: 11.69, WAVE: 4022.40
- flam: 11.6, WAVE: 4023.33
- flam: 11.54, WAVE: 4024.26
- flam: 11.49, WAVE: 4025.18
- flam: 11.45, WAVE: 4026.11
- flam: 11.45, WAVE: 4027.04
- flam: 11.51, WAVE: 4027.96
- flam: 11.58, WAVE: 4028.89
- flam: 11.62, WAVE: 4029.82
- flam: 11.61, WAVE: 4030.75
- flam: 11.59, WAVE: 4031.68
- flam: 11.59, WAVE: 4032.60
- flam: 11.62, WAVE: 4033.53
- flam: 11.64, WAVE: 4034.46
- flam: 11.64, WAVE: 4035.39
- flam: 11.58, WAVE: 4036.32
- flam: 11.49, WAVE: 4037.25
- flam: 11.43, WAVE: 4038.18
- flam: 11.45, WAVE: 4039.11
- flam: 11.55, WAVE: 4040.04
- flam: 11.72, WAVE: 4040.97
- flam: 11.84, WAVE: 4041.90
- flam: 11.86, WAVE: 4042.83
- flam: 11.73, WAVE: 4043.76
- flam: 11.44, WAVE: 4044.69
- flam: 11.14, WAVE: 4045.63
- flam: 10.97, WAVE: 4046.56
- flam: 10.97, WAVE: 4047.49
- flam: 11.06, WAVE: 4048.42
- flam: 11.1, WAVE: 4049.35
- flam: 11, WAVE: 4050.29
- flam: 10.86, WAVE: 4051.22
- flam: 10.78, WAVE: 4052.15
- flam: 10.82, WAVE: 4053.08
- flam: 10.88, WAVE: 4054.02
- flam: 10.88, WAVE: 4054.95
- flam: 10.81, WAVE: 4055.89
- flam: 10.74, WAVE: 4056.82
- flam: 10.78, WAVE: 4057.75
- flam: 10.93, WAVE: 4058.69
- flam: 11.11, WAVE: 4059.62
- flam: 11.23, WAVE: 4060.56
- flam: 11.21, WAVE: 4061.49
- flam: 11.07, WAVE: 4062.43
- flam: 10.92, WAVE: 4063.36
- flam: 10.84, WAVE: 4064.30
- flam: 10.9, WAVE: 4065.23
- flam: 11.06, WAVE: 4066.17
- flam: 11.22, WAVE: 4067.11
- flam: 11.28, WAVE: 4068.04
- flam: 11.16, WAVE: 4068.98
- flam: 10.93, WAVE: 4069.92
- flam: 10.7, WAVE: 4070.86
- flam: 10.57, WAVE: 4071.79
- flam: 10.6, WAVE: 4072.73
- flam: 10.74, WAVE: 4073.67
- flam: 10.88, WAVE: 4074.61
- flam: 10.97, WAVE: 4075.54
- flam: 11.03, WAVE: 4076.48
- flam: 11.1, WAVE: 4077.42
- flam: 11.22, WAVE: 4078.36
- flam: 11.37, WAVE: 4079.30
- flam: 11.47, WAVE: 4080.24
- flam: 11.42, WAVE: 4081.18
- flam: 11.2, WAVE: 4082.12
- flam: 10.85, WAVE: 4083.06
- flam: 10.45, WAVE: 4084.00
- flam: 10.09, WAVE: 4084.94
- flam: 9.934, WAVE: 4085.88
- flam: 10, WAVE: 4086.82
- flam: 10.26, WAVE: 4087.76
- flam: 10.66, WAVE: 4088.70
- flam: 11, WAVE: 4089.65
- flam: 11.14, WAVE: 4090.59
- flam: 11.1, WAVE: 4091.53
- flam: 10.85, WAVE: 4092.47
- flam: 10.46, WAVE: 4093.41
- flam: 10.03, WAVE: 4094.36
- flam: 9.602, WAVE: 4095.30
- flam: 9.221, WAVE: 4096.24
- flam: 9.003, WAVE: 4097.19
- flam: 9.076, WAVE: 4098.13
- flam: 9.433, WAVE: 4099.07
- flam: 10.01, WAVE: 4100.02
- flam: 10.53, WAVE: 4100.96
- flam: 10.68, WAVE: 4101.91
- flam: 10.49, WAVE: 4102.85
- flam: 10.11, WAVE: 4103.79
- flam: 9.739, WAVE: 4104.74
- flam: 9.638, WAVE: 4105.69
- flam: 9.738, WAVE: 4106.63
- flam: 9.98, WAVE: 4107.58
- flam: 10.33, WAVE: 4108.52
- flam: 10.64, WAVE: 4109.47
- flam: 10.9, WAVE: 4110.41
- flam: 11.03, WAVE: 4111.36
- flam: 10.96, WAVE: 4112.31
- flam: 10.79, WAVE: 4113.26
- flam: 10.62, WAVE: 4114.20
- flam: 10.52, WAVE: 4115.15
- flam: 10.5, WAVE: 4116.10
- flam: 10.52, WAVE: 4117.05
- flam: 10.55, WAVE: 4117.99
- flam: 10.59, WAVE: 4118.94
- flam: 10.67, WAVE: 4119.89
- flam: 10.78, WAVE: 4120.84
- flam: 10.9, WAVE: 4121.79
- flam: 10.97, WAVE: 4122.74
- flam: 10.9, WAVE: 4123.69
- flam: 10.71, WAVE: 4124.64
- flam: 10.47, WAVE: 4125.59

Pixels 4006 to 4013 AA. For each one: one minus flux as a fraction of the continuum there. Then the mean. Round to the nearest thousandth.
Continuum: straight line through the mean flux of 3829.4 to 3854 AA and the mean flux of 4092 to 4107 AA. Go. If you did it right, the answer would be -0.238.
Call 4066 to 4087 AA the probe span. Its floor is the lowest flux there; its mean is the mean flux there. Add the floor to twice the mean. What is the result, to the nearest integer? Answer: 32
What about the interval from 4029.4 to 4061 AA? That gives 33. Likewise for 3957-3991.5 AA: 27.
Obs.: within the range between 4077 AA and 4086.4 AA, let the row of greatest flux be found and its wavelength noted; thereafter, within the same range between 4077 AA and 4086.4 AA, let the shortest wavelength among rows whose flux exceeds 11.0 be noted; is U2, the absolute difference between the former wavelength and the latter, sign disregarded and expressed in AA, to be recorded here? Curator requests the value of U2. 2.8 AA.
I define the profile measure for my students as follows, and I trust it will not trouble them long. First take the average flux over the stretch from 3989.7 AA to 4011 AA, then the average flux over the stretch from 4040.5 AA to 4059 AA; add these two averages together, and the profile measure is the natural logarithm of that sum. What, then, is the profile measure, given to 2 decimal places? 3.12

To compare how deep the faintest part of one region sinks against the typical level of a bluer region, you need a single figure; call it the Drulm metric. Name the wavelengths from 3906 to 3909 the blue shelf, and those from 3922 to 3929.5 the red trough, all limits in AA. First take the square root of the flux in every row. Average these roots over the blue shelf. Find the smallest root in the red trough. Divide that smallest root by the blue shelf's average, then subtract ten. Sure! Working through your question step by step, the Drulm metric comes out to -9.09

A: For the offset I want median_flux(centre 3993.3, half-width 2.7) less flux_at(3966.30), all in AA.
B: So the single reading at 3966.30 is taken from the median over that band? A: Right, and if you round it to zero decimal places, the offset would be 3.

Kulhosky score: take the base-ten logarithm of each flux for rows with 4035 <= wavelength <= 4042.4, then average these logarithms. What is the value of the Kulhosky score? 1.06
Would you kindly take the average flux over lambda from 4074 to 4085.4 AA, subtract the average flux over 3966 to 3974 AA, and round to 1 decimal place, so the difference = 3.1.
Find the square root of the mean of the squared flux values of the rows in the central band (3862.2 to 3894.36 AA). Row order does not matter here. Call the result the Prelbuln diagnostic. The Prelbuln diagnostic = 9.9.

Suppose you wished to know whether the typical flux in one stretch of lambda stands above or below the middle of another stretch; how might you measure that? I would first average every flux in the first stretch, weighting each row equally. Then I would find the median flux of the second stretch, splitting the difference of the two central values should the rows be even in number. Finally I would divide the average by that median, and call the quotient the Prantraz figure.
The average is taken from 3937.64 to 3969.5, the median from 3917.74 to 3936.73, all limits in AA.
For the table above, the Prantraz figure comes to 1.01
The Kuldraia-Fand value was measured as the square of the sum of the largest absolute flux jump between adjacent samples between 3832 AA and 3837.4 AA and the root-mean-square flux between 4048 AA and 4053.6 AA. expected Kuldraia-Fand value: 124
